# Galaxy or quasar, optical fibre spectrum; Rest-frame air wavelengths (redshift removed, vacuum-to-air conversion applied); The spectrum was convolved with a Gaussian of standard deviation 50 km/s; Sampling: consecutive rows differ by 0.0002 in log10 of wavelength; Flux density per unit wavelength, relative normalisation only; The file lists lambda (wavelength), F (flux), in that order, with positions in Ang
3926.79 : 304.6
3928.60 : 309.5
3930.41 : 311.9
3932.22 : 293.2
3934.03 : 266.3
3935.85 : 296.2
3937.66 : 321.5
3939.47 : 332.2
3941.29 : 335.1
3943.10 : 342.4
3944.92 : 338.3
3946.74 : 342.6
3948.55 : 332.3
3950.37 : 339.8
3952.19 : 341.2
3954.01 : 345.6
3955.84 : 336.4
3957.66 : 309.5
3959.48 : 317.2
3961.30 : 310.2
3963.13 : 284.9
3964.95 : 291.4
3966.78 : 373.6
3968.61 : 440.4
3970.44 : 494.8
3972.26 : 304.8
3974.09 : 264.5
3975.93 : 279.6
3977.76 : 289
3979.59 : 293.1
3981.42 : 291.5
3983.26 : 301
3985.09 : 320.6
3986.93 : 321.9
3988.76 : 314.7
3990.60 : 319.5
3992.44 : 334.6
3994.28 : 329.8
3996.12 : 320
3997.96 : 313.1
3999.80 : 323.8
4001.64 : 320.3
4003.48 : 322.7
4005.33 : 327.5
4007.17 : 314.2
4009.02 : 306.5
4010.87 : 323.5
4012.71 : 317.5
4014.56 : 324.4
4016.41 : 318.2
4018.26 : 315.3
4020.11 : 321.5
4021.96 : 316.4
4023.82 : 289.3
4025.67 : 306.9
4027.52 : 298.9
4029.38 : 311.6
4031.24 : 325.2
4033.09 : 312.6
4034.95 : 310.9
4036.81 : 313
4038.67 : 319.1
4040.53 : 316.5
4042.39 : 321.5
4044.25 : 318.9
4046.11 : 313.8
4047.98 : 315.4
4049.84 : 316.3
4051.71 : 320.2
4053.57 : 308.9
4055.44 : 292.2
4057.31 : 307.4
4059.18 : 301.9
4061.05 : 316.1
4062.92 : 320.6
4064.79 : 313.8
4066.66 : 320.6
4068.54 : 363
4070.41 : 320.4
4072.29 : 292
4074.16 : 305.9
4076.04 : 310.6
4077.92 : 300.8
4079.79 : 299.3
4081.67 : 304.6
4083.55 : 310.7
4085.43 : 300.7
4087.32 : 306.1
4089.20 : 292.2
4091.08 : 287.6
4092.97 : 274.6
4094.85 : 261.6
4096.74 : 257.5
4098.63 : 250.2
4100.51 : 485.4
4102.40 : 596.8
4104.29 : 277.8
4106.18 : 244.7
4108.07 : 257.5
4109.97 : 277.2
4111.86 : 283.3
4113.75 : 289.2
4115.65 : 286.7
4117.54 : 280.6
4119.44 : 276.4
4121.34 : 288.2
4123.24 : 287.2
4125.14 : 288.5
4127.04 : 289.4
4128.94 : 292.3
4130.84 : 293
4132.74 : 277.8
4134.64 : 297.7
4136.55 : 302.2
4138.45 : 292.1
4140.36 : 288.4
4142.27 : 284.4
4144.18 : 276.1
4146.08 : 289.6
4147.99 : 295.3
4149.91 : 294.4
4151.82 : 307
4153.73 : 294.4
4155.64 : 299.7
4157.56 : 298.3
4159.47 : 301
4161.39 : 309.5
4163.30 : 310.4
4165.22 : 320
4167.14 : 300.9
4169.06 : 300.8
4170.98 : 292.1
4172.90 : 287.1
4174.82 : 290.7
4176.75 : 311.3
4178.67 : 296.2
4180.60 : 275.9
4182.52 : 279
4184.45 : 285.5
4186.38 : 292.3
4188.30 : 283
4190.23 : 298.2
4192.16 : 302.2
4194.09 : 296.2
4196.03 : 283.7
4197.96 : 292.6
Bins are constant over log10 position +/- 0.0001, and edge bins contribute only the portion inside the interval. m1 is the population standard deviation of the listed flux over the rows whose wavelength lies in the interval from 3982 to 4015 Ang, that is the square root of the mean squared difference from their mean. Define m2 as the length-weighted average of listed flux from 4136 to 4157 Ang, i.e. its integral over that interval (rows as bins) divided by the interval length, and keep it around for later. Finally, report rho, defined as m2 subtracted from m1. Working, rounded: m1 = 7.7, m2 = 293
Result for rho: -285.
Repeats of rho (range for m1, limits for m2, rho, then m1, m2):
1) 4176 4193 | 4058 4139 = -293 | 11.0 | 304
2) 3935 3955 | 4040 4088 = -299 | 13.4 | 312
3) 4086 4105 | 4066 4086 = -202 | 110.1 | 312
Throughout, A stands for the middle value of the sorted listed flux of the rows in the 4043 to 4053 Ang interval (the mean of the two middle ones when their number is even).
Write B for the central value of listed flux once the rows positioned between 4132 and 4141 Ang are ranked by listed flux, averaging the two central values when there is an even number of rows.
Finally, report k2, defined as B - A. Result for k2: -24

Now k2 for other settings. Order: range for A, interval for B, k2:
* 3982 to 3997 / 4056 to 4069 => -4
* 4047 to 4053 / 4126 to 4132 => -24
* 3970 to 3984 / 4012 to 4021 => 26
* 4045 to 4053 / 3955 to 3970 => -2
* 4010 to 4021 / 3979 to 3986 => -23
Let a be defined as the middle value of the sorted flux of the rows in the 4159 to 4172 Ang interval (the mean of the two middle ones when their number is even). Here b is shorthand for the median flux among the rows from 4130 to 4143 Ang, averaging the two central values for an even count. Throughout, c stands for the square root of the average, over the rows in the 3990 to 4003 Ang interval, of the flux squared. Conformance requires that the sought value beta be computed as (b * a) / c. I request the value 272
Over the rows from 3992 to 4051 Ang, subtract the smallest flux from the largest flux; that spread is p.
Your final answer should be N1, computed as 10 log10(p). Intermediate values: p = 45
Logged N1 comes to 16.6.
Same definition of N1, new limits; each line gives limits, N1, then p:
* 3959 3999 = 23.6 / 230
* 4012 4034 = 15.6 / 36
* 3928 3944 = 18.8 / 76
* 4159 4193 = 16.4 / 44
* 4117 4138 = 14.1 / 26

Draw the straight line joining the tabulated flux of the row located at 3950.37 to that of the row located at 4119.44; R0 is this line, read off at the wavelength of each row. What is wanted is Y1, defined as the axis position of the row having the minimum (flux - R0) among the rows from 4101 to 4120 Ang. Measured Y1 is 4106.18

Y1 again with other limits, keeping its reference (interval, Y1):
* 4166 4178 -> 4172.90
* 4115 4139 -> 4119.44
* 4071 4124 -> 4106.18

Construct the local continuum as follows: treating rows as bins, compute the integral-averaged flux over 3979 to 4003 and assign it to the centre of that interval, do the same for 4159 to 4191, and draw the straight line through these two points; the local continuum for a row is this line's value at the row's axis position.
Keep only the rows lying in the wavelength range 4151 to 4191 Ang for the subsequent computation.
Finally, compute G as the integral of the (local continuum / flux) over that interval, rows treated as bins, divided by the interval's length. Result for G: 1.00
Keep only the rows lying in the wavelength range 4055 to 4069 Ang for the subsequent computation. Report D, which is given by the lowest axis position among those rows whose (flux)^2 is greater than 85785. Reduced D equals 4057.31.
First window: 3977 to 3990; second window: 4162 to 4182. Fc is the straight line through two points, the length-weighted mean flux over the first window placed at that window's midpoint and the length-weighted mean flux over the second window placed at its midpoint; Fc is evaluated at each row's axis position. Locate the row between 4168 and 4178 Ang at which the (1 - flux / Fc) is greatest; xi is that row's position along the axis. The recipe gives 4172.90 Ang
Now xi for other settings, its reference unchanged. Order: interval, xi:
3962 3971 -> 3963.13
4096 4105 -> 4098.63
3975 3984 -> 3975.93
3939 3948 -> 3939.47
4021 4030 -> 4023.82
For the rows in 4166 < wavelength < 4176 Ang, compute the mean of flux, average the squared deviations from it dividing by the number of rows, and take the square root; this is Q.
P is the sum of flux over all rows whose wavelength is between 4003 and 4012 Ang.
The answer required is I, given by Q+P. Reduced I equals 1600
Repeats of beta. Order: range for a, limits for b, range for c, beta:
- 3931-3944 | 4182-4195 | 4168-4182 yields 320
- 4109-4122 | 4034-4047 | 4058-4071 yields 278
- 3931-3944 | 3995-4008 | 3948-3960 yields 310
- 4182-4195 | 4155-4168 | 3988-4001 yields 273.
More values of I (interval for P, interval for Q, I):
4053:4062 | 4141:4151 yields 1534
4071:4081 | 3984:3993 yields 1515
